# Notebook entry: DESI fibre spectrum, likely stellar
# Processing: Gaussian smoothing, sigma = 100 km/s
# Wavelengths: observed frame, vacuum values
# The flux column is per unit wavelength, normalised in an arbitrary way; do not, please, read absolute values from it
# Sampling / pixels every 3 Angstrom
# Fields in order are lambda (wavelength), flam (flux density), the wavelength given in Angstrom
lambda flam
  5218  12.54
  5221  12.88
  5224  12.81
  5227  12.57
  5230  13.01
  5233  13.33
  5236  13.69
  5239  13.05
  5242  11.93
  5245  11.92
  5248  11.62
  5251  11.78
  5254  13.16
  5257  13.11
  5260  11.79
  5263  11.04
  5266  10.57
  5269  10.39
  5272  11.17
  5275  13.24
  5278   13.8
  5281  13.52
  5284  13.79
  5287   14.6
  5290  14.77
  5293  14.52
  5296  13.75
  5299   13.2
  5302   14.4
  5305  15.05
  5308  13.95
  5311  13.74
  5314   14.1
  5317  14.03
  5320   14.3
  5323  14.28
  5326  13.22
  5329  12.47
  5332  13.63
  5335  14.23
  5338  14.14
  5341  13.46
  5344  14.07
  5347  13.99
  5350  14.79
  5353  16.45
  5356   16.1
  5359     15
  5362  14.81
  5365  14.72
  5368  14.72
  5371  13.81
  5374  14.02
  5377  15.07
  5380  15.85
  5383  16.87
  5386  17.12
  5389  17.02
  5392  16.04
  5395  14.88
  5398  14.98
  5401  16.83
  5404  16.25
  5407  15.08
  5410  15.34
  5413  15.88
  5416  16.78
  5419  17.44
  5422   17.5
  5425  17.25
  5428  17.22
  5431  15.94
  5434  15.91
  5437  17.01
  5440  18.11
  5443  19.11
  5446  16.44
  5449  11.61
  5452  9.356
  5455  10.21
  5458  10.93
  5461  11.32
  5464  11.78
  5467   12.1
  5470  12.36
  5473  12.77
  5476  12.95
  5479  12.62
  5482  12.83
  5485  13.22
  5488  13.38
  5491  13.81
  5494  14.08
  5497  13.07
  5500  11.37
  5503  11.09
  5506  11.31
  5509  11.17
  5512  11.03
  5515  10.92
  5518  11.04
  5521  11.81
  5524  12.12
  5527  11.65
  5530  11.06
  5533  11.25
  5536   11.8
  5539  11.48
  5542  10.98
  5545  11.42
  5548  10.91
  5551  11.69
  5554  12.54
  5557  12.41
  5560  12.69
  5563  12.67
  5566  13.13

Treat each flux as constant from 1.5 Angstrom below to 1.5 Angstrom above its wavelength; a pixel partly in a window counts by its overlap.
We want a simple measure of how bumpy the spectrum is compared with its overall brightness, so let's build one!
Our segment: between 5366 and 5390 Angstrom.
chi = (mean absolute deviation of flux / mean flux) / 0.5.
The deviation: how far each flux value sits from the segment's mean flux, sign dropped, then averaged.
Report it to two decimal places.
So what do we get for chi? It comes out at 0.15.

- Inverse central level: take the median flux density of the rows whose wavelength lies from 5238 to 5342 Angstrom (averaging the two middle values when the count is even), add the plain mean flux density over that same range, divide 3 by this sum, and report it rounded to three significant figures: 0.112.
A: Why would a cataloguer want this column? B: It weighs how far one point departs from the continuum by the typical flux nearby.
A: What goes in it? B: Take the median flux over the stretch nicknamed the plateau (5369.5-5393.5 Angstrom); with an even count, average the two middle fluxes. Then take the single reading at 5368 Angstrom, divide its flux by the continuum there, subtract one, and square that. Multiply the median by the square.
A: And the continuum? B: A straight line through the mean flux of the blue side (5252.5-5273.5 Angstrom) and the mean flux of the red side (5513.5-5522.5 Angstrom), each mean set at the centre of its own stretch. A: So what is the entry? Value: 1.29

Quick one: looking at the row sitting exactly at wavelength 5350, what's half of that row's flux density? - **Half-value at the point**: 7.4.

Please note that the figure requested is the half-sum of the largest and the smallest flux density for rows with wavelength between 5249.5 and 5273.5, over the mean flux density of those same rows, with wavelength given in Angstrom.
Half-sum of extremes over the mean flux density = 1.01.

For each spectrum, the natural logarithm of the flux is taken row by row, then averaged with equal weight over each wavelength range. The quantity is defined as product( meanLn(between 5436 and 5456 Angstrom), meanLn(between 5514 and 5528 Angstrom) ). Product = 6.5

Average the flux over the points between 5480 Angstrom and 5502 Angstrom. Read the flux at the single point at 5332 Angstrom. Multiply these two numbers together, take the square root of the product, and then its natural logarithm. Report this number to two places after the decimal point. 2.59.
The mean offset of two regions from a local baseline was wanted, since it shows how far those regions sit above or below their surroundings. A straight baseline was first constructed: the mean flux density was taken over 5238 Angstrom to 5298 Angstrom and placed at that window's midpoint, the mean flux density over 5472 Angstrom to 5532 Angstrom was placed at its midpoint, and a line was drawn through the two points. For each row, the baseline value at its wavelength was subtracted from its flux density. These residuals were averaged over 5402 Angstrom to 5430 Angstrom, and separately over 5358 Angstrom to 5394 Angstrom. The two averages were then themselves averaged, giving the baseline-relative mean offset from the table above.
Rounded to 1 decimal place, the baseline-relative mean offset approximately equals 3.6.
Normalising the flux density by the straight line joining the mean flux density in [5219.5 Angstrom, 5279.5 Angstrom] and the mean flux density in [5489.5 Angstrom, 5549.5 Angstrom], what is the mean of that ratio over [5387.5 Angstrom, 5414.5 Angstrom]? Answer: 1.32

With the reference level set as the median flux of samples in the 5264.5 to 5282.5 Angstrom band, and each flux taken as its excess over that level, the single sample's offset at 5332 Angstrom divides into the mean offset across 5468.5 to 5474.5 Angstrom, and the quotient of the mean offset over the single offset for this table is 0.3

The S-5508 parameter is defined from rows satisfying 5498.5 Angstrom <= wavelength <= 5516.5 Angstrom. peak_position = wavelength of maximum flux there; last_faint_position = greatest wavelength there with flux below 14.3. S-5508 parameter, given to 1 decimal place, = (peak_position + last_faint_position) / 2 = 5507.5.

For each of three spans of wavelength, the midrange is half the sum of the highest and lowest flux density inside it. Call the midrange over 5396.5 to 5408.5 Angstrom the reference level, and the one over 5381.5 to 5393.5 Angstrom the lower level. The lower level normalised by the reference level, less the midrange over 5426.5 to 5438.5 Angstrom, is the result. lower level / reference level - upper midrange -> -15.5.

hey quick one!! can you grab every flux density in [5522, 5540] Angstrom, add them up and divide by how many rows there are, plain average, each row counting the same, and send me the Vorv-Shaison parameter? 11.6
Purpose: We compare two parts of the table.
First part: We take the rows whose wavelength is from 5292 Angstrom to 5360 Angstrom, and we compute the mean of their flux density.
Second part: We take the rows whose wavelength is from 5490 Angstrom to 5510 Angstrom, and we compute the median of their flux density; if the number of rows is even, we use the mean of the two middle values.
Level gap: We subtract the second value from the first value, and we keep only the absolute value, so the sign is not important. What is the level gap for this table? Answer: 2.8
